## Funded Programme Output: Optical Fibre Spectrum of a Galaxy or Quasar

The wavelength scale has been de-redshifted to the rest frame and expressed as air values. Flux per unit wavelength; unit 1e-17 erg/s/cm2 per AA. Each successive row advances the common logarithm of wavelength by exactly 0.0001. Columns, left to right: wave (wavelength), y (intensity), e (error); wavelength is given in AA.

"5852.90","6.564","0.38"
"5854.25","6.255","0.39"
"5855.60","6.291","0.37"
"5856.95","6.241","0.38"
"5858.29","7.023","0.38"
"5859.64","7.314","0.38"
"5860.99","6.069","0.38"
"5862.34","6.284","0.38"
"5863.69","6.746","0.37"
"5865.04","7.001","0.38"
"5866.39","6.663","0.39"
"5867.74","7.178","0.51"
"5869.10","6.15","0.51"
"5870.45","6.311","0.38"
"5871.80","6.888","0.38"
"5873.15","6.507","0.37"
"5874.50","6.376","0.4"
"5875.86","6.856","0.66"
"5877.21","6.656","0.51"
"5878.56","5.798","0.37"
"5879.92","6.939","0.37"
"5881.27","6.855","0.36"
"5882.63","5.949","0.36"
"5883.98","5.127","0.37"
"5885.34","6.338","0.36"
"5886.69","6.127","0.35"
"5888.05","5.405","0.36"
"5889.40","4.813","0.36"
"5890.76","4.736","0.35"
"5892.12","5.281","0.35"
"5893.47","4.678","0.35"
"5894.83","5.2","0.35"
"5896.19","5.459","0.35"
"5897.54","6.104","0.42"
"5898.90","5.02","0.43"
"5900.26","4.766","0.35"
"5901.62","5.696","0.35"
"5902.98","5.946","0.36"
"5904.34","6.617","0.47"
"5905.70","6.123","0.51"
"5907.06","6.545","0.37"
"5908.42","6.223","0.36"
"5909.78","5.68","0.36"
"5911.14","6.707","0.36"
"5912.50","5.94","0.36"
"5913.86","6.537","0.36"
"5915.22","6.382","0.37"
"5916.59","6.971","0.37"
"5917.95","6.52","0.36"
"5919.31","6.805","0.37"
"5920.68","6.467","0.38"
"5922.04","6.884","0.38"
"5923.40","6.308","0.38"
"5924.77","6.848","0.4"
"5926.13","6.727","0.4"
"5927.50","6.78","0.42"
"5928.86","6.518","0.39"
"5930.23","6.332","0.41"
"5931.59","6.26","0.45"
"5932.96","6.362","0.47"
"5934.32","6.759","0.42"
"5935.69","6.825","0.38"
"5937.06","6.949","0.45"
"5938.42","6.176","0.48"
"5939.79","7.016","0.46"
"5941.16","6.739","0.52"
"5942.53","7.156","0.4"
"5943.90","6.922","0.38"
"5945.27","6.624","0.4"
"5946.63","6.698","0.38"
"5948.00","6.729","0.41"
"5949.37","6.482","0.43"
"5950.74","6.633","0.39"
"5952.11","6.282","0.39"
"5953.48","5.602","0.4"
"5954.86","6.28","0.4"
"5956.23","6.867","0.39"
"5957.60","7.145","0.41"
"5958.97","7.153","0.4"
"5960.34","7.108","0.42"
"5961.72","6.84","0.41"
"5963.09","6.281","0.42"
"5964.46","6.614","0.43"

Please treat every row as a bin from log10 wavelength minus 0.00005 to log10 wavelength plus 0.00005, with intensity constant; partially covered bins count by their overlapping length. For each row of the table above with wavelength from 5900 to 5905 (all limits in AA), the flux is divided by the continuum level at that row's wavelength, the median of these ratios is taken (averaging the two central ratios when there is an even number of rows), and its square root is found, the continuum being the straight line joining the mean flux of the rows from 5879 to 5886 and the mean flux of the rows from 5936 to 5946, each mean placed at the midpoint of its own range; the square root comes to 0.95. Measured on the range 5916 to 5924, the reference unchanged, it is 1.01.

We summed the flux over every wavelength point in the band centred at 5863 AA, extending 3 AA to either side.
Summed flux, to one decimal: 26.1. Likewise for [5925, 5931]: 26.4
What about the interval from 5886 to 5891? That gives 21.1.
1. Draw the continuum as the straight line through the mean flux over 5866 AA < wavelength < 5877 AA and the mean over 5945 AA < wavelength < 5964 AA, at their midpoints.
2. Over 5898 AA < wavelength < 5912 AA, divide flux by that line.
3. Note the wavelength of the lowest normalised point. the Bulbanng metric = 5900.26 AA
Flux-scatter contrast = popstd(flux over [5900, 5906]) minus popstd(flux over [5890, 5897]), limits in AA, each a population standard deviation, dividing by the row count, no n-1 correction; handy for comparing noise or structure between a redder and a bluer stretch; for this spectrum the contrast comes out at 0.30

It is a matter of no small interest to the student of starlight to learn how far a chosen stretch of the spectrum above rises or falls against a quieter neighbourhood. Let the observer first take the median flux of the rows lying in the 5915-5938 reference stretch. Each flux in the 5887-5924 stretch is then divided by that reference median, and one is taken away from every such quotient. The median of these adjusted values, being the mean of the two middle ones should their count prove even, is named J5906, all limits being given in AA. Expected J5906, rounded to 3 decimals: -0.093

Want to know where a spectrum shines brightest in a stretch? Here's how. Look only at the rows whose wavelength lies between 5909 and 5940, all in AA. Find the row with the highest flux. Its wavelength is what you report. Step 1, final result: 5939.79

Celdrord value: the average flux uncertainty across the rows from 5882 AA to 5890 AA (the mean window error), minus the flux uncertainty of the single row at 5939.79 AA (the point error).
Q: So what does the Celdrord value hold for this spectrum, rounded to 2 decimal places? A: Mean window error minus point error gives -0.10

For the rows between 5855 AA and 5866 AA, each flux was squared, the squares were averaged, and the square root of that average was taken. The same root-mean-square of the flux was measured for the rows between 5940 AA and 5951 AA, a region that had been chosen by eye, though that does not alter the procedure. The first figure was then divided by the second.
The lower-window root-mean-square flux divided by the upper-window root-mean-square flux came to 0.98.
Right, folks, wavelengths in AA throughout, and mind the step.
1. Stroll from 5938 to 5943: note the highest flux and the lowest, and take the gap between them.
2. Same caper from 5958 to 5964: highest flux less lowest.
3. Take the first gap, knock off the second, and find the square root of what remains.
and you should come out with 0.33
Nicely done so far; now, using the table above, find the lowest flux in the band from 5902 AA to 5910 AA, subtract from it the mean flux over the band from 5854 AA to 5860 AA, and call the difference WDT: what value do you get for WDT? -0.94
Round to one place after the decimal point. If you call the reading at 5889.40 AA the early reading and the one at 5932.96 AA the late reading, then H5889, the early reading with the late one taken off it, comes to -1.5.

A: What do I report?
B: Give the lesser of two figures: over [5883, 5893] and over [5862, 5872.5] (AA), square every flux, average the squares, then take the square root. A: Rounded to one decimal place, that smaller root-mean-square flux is 5.4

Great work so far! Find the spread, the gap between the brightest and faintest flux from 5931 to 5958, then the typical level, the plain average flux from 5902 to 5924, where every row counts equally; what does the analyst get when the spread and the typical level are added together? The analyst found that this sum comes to 8.0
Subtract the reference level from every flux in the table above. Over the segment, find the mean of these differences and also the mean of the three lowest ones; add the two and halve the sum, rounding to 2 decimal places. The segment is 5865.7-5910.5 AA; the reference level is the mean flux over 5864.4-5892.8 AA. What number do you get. -0.84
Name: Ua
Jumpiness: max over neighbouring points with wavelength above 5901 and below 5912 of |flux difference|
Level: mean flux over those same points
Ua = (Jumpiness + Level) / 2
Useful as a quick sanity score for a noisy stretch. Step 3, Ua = 3.61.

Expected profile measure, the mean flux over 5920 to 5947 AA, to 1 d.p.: 6.7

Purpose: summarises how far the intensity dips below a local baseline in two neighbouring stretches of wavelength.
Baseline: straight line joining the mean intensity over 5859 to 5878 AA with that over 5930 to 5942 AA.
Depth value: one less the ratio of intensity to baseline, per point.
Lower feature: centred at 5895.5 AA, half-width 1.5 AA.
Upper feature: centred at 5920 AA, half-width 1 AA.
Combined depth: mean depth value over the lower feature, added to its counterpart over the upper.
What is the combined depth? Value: 0.19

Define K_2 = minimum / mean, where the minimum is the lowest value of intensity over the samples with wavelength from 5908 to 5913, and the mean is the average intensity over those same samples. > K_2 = 0.925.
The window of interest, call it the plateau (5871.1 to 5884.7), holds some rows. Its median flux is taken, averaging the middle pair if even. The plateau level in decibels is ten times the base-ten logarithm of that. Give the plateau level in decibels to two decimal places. 8.18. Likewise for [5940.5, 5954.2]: 8.24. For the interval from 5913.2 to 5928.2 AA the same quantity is 8.28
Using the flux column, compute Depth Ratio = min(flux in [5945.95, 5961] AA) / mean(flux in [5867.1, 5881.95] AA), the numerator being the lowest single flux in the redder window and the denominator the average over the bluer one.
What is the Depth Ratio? 0.85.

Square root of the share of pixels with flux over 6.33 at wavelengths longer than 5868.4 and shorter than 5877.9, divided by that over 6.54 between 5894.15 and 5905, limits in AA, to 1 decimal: 2.4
